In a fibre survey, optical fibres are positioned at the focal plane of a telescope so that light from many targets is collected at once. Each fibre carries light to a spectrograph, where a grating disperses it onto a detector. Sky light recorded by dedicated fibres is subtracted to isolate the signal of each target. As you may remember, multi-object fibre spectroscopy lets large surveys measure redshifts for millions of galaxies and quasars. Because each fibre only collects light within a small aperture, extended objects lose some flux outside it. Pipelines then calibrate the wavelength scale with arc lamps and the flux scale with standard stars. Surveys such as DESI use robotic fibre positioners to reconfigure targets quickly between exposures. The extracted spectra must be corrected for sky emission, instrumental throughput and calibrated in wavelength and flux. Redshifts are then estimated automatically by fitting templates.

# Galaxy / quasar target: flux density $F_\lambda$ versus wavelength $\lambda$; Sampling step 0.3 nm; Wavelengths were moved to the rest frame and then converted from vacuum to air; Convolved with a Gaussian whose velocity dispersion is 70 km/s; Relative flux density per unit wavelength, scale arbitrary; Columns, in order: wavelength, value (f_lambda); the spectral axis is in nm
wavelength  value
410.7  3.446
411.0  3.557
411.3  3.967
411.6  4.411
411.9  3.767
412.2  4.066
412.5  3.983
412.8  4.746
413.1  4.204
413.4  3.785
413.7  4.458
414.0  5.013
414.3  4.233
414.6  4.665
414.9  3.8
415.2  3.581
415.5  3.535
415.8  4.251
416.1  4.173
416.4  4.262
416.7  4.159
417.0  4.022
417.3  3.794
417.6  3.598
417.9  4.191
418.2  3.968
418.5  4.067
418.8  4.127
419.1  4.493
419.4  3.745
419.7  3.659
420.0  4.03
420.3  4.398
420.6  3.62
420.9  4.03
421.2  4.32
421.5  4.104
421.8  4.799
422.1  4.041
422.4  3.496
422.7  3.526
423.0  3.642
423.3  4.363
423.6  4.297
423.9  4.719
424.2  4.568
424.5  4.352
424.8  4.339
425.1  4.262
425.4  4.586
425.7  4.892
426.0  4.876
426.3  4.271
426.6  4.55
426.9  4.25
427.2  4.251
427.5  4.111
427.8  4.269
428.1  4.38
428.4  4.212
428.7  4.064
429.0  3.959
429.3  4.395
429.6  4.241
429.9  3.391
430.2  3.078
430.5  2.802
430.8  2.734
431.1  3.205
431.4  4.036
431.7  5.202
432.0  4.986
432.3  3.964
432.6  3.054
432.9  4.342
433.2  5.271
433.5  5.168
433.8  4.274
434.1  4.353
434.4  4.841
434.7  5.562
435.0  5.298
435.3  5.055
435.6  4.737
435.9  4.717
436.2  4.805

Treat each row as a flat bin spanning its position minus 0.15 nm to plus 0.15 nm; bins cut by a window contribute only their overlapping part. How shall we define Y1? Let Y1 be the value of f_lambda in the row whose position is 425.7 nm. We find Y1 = 4.892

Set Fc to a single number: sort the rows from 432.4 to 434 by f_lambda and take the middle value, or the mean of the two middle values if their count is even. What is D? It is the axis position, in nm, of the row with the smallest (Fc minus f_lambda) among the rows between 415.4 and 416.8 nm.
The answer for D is 416.4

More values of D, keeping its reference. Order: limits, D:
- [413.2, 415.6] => 414.0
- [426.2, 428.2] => 426.6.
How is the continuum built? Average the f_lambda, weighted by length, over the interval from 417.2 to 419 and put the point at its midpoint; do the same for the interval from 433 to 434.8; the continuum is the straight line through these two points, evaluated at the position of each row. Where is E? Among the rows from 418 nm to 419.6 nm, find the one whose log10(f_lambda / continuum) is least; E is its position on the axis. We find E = 419.4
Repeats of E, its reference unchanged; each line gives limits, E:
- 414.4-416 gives 415.5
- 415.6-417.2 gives 417.0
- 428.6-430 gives 429.9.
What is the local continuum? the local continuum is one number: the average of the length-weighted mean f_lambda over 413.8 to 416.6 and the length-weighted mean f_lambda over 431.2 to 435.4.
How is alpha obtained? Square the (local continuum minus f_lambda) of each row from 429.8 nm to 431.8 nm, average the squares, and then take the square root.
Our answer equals 1.22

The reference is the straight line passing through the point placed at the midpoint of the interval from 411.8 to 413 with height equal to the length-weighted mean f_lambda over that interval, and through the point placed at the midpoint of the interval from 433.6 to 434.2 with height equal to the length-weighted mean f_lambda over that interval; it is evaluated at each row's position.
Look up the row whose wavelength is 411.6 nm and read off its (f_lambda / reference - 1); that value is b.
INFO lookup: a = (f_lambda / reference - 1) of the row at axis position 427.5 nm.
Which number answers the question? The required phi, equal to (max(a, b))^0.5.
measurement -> 0.25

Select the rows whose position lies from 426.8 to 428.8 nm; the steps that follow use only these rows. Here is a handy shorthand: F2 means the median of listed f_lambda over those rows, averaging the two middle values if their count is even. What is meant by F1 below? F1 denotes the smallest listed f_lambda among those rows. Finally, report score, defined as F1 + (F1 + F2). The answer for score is 12.4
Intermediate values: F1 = 4.064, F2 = 4.25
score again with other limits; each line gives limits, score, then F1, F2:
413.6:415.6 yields 11.3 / 3.535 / 4.23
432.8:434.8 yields 13.4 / 4.274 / 4.84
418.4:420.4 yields 11.4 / 3.659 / 4.07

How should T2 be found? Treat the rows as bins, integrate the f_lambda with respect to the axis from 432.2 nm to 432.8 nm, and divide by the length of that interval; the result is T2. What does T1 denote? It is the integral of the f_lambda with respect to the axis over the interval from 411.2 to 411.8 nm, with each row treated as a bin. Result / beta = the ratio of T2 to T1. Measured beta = 1.41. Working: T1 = 2.50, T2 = 3.54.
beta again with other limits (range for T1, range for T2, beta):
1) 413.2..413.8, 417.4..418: 1.57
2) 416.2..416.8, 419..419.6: 1.60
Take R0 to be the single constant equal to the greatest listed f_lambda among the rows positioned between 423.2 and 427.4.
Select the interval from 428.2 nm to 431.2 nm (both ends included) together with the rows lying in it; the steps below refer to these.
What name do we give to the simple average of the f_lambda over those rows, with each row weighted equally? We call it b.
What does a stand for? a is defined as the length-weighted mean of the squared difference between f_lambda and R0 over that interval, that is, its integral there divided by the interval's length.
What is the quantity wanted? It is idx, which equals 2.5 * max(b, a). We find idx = 9.0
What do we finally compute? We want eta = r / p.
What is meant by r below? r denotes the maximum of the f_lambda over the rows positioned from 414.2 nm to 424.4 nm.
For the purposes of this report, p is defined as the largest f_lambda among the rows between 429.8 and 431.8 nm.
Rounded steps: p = 5.202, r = 4.799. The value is 0.92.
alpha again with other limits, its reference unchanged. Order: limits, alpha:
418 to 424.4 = 0.49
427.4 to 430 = 0.41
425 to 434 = 0.71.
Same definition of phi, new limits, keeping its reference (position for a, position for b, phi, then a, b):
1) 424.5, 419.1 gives 0.25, 0.02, 0.06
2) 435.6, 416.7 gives 0.28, 0.08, -0.01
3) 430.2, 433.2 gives 0.45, -0.29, 0.21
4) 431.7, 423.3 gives 0.44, 0.19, 0.02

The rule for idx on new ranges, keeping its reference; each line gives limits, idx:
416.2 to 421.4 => 10.1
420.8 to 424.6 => 10.4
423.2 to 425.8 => 11.2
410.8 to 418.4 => 10.2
